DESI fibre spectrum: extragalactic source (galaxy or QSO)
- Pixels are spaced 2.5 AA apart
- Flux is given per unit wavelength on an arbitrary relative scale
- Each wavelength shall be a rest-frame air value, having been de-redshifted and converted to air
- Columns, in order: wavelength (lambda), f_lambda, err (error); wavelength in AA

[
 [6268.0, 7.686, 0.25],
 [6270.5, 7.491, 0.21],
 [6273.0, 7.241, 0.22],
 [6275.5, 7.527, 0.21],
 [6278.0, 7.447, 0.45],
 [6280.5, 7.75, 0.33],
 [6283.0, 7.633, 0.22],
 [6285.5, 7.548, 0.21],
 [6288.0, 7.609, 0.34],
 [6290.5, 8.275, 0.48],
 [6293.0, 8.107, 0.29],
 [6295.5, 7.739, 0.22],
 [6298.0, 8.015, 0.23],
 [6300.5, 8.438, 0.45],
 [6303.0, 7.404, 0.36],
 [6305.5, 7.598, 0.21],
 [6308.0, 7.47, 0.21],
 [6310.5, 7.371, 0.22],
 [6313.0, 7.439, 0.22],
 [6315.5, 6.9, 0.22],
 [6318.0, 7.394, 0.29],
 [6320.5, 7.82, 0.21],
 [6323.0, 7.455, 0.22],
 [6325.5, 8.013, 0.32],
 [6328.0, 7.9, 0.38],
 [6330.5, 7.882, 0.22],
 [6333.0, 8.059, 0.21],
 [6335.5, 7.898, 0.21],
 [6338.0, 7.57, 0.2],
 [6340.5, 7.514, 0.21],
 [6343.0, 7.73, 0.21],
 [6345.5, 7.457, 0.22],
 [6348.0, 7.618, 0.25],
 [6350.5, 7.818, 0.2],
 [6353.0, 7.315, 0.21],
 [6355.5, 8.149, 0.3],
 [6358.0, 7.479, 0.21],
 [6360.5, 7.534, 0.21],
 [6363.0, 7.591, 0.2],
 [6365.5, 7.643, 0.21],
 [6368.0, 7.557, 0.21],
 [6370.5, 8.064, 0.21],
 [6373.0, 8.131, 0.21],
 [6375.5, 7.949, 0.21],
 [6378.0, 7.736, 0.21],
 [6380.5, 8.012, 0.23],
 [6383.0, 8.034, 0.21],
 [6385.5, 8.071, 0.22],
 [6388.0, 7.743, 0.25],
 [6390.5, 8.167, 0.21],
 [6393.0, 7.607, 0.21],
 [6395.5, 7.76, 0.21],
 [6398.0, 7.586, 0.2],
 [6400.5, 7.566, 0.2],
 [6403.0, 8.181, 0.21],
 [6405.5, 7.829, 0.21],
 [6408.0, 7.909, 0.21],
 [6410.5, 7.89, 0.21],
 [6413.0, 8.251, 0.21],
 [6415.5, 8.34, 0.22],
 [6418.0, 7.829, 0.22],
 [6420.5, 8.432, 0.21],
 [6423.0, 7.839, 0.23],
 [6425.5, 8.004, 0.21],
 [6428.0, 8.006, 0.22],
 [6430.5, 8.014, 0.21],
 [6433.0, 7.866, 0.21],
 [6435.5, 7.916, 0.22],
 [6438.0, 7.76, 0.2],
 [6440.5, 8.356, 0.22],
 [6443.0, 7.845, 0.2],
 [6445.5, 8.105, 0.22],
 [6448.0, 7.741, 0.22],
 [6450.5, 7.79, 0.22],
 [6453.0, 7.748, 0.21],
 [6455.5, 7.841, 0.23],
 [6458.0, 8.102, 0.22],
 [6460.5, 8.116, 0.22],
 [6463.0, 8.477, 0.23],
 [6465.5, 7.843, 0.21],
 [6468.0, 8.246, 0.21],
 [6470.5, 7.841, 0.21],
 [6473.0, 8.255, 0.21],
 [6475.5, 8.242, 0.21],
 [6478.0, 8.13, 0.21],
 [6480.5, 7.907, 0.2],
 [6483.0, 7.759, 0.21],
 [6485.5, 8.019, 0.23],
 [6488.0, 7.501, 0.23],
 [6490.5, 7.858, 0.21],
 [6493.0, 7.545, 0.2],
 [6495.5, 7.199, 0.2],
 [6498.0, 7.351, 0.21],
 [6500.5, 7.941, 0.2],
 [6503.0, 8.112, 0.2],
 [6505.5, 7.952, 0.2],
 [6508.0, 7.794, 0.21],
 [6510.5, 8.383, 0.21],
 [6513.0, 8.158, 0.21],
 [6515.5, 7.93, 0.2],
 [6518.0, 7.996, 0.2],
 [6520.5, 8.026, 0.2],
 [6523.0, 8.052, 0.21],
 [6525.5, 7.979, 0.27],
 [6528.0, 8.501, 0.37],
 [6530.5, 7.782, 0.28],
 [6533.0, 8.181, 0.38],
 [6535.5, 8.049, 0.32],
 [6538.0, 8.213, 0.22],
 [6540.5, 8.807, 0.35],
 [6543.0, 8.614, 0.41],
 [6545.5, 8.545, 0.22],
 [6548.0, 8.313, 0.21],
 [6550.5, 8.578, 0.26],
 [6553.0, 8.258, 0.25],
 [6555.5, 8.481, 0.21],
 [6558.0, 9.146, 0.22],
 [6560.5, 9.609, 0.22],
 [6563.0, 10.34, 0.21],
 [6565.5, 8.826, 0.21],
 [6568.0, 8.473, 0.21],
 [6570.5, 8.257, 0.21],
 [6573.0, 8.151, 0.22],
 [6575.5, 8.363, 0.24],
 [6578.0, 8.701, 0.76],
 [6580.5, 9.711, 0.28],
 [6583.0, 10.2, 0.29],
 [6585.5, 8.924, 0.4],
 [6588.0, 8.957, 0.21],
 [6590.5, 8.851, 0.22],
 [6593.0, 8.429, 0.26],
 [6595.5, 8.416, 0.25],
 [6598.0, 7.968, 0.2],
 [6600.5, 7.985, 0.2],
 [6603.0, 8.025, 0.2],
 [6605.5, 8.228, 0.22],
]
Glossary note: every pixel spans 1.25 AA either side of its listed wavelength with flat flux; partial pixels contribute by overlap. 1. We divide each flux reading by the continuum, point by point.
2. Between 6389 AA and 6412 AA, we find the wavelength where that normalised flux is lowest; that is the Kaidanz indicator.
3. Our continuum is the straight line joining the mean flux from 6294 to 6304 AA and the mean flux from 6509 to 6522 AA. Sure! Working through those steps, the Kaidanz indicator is 6400.5 AA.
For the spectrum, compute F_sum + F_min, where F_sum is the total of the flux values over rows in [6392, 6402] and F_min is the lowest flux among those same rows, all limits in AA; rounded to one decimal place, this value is 38.1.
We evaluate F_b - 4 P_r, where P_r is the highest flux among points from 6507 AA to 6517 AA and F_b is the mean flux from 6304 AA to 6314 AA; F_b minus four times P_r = -26.1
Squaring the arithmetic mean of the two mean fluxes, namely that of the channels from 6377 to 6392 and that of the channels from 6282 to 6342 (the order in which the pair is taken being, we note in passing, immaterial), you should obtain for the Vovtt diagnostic 61.4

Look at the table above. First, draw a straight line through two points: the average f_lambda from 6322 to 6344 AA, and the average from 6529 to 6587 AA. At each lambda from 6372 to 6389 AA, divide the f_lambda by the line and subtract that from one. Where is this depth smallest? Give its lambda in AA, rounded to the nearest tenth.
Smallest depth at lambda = 6373.0 AA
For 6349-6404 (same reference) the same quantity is 6355.5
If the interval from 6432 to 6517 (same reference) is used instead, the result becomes 6463.0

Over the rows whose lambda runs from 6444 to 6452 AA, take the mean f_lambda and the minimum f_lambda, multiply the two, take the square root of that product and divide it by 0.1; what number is 78.1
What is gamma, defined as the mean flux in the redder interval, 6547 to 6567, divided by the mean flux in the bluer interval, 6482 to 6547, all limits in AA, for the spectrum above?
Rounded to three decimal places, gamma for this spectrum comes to 1.117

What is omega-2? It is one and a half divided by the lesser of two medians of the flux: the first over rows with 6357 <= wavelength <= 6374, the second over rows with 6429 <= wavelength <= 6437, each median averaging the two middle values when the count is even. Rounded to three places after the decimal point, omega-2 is 0.198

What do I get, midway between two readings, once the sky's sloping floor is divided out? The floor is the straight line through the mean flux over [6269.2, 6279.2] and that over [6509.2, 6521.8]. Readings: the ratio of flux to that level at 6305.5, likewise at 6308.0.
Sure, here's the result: 1.00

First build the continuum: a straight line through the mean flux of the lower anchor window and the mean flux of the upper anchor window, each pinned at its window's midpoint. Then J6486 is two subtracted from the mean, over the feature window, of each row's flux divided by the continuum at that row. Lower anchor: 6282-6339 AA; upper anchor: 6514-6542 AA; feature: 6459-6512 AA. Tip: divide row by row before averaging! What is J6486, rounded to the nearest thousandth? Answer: -1.016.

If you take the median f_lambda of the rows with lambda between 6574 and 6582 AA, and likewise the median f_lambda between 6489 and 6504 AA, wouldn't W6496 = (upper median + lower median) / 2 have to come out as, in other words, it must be 8.20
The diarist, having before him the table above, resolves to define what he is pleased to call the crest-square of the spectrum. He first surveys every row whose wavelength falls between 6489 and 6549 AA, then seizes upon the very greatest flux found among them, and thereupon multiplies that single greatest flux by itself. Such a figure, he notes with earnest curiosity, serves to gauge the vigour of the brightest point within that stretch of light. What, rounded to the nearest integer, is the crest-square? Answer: 78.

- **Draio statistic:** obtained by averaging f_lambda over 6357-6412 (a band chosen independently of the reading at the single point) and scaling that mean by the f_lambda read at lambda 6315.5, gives 54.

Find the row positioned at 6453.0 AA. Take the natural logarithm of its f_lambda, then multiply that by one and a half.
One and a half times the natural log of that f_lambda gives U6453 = 3.071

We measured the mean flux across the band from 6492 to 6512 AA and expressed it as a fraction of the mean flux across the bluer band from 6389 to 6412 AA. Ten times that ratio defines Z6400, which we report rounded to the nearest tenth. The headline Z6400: 9.9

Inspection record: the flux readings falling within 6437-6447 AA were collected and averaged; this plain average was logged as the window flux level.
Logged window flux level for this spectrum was 8.02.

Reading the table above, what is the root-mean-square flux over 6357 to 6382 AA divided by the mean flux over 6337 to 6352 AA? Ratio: 1.02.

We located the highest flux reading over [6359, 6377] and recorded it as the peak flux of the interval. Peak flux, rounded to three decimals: 8.131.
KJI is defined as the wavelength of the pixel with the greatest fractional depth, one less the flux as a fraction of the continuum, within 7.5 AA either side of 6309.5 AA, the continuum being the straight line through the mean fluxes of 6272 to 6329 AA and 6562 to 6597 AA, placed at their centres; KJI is 6315.5 AA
